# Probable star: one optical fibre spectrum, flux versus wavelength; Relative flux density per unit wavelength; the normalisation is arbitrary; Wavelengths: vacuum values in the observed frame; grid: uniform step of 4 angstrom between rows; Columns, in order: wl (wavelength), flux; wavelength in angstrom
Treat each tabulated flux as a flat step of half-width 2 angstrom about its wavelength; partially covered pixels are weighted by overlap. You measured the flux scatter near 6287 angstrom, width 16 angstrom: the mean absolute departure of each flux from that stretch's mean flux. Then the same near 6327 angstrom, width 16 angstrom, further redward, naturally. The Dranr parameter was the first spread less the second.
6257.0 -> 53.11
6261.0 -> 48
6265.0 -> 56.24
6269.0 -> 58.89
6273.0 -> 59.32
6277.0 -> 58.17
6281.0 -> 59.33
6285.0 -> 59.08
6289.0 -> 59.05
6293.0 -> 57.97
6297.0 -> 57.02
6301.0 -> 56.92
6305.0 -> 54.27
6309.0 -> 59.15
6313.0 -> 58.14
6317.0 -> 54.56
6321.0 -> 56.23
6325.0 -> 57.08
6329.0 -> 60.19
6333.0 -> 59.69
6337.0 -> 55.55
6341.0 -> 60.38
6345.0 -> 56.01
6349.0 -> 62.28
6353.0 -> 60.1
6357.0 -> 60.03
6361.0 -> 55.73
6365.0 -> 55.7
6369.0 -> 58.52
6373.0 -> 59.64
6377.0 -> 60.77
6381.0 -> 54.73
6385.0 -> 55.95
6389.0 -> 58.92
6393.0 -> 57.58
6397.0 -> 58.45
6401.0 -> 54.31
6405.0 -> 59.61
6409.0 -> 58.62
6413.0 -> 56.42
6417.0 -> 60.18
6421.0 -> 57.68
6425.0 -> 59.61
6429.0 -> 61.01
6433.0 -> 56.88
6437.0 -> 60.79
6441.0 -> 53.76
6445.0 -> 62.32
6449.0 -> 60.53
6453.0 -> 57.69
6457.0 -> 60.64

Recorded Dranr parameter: -1.20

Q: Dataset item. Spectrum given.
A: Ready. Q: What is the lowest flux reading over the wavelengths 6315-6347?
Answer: 54.56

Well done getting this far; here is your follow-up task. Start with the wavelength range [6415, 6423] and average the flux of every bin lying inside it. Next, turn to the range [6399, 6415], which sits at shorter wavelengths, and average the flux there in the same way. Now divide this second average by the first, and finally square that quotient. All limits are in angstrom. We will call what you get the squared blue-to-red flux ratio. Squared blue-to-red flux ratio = 0.94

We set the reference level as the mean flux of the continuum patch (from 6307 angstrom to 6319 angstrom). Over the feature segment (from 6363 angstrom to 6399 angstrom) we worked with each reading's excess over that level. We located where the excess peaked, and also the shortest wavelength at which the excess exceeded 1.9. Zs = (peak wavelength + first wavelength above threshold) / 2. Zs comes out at 6375 angstrom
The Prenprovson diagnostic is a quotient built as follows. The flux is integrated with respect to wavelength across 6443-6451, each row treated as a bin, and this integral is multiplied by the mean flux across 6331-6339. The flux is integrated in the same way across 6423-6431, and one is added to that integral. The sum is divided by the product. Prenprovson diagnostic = 0.0171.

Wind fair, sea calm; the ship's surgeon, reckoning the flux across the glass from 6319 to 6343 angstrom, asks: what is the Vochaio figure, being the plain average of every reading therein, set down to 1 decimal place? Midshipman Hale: 58.2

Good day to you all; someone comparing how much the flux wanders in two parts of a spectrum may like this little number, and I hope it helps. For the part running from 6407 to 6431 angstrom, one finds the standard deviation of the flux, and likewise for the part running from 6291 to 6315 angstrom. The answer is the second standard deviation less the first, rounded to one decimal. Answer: 0.0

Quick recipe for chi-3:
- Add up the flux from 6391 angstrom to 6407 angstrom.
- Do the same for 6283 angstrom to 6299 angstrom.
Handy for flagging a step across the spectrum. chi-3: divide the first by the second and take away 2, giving -1.01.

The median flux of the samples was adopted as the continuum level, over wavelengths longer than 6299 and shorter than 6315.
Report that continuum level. 57.5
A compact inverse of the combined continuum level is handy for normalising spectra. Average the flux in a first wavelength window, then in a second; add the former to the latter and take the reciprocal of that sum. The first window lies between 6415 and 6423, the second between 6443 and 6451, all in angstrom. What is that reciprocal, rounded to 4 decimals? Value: 0.0083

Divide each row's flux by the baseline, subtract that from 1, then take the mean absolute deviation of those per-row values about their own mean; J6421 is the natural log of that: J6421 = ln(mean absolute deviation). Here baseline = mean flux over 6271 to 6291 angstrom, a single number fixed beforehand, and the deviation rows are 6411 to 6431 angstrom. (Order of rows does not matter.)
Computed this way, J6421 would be -3.6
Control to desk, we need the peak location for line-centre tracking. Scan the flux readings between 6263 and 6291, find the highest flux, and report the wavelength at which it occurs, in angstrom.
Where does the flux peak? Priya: 6281.0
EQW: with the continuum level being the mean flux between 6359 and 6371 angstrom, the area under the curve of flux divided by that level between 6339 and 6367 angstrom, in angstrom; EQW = 29.0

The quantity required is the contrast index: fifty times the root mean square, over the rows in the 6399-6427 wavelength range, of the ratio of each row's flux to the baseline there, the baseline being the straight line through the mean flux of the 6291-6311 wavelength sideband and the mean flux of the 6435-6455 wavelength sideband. 49.6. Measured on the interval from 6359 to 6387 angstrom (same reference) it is 49.4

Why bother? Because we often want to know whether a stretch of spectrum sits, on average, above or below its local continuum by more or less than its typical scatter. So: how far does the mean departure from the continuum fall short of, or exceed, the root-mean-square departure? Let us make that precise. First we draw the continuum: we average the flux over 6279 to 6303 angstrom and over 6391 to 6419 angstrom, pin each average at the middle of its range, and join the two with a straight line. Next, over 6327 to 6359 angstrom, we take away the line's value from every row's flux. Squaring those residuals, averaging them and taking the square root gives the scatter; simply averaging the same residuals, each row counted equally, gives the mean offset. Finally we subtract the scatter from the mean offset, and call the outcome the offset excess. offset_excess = -1.3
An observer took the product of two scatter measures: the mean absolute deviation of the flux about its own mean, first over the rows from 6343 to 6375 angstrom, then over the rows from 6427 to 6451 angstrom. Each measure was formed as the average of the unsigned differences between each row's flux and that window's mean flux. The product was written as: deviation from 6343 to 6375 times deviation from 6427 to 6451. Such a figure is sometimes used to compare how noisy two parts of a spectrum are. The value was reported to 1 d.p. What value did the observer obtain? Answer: 5.2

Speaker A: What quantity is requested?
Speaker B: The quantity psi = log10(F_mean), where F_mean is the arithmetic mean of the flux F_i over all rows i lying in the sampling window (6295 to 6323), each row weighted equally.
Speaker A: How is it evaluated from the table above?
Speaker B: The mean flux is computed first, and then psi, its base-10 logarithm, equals 1.75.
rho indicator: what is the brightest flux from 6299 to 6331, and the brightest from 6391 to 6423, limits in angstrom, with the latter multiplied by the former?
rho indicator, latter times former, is 3622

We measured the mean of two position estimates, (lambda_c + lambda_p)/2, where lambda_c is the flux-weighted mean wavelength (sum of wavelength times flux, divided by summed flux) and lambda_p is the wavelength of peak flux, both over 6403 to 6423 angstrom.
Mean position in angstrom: 6415.0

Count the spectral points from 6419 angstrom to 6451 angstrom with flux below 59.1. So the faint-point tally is 3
